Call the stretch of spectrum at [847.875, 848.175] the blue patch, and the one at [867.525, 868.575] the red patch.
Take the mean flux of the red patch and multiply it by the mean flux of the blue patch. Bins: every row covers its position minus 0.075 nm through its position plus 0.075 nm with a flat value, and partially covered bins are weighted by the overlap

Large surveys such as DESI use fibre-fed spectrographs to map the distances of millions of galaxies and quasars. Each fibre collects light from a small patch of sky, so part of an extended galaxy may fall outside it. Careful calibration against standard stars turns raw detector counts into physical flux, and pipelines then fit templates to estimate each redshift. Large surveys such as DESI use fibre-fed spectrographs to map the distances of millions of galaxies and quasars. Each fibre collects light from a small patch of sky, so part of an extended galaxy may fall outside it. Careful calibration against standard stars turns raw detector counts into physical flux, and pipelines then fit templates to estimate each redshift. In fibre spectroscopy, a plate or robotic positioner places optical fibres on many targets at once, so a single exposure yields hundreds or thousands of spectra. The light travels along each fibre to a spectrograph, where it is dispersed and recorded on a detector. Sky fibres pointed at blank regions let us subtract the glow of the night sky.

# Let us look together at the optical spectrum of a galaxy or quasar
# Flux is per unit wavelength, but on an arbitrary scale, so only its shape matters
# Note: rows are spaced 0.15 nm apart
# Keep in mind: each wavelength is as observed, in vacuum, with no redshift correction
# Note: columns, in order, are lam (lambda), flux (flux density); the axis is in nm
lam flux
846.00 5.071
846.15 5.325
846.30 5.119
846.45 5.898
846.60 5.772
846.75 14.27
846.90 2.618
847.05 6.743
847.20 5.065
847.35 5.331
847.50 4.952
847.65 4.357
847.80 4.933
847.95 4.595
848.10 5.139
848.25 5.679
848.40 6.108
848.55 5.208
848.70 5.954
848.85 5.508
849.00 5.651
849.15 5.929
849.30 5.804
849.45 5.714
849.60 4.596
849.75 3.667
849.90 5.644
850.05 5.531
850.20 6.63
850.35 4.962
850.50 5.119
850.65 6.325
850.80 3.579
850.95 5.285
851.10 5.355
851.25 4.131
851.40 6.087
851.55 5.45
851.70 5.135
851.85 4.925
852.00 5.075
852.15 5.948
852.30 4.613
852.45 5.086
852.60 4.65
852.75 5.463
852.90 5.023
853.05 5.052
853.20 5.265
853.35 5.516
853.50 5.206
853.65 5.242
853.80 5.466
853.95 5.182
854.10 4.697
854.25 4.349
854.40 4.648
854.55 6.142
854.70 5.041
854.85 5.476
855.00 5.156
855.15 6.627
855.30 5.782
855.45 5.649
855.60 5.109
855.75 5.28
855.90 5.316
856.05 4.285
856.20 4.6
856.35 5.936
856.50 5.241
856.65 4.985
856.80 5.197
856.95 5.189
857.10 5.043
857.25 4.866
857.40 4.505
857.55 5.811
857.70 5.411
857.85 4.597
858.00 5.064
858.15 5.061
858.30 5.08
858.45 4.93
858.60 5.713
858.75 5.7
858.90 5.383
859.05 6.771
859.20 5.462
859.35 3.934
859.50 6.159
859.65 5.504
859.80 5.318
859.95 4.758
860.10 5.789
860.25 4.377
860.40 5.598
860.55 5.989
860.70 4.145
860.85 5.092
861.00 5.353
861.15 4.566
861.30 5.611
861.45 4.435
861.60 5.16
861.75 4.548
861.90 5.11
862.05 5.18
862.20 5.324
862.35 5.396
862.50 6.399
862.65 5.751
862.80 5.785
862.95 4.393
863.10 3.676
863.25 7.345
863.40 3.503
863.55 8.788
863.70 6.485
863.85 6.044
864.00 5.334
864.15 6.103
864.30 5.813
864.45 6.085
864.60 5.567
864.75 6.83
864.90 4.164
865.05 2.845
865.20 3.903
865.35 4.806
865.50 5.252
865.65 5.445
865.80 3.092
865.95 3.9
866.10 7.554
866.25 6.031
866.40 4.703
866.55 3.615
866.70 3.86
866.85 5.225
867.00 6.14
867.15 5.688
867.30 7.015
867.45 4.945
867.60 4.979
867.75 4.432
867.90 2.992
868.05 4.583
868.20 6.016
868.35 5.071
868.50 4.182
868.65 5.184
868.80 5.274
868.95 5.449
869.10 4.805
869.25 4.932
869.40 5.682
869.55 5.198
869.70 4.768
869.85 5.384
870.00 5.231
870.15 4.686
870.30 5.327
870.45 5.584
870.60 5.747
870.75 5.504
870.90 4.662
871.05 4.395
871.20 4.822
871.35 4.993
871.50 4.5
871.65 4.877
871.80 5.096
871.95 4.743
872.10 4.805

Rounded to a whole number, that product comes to 22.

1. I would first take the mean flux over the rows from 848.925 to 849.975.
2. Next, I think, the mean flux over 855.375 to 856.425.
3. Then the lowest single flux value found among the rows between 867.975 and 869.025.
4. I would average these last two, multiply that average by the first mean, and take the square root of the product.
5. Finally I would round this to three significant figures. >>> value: 4.97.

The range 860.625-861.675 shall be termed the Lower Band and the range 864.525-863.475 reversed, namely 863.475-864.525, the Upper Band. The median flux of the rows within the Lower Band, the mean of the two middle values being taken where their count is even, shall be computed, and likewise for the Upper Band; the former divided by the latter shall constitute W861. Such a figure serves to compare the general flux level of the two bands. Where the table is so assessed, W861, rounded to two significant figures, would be 0.84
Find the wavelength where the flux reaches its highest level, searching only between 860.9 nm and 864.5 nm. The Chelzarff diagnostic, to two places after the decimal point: 863.55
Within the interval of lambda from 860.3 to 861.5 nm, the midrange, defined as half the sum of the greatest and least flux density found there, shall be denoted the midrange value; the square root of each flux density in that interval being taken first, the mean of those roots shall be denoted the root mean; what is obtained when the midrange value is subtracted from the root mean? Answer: -2.81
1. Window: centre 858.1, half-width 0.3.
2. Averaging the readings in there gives 5.0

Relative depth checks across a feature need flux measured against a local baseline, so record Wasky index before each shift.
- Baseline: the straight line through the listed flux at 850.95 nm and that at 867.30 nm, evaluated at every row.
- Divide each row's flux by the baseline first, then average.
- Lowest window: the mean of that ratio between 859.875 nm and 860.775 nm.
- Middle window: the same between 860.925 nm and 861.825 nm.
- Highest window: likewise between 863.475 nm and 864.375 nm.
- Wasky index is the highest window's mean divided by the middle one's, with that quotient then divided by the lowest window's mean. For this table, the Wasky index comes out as 1.53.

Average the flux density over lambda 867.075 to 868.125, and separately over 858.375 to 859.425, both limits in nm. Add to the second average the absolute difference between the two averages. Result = 5.9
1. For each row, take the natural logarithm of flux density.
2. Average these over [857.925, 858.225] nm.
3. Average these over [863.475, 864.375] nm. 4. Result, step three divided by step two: 1.14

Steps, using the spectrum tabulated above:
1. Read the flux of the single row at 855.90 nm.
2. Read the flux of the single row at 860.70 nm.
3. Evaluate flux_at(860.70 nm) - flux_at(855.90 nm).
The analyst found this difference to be -1.2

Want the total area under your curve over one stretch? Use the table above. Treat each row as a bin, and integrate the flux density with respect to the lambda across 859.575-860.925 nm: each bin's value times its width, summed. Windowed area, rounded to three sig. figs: 6.99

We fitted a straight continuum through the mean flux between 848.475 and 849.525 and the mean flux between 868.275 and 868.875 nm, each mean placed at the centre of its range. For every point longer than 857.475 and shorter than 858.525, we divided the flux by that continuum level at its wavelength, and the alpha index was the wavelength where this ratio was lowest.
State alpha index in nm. 857.85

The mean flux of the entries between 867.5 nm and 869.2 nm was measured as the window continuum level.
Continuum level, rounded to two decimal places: 4.82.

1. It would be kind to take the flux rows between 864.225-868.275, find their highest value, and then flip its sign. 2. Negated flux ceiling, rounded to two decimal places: -7.55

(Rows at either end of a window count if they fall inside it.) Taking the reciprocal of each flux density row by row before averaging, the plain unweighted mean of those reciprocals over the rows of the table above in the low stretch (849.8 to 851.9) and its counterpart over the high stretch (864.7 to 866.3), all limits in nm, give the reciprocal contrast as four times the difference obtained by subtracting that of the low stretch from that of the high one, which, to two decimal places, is 0.12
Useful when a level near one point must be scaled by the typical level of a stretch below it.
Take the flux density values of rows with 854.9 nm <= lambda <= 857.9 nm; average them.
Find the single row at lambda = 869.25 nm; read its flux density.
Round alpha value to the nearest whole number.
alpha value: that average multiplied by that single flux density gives 26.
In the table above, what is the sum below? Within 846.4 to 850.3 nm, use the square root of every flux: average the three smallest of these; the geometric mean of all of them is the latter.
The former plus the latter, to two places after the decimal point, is 4.21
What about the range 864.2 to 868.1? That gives 3.92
